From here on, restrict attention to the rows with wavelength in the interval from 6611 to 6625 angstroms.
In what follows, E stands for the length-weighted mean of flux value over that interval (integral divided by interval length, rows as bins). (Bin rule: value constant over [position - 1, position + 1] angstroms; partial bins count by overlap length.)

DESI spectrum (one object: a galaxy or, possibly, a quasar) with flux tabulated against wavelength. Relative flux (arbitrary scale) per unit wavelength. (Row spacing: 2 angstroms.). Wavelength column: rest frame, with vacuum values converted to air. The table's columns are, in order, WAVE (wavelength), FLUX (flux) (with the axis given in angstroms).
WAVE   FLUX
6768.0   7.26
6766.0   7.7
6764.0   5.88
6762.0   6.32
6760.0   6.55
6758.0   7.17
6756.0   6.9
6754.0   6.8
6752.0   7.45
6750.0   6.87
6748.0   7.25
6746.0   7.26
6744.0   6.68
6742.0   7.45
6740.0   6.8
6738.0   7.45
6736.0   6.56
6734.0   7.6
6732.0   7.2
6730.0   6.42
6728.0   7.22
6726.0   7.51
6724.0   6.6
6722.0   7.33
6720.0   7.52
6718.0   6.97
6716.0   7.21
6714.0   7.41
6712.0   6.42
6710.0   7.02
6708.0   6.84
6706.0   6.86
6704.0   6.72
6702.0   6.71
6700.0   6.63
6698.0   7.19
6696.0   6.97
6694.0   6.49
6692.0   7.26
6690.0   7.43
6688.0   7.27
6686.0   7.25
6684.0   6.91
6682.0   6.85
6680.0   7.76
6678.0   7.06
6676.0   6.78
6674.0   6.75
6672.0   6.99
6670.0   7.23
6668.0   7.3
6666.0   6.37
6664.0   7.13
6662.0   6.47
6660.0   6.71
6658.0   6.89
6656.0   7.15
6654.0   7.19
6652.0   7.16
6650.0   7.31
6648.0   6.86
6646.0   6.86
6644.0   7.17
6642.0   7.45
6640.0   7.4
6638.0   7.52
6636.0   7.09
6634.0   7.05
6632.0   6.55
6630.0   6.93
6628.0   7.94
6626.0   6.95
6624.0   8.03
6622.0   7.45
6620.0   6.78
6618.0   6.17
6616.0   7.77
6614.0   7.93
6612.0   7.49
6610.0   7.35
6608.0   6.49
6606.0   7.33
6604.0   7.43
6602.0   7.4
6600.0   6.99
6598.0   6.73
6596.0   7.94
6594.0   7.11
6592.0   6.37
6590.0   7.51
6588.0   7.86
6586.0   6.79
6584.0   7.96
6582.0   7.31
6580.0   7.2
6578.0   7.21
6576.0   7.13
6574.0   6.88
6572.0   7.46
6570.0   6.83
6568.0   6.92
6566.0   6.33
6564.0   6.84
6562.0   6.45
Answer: 7.37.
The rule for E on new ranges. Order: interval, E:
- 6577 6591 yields 7.41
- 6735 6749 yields 7.06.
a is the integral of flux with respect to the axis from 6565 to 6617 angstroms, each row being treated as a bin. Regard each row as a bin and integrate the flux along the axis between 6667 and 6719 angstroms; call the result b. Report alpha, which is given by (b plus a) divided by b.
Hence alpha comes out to 2.03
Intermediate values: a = 375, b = 365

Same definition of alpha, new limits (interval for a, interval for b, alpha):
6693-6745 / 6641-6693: 1.99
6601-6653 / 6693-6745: 2.03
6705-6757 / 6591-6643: 1.98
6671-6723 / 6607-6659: 1.98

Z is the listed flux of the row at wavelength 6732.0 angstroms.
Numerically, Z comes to 7.2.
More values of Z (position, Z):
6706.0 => 6.86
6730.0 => 6.42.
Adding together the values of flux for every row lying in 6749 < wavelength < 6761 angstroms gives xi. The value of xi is 41.7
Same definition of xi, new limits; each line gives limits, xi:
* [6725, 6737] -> 42.5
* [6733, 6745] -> 42.5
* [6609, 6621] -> 43.5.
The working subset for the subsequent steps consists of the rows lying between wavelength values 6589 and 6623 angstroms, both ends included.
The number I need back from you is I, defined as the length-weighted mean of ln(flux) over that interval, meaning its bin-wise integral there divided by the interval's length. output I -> 1.97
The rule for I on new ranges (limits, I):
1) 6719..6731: 1.96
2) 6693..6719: 1.93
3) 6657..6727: 1.94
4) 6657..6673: 1.93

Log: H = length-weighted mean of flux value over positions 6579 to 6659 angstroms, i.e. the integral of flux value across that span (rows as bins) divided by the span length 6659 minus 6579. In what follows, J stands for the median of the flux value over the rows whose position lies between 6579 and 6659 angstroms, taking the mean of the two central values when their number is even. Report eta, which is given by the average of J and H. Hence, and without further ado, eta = 7.21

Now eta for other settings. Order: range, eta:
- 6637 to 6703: 7.09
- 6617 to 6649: 7.10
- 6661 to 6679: 6.94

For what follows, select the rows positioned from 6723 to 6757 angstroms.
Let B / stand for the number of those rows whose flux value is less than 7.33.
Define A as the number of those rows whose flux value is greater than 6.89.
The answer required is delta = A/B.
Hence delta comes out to 0.83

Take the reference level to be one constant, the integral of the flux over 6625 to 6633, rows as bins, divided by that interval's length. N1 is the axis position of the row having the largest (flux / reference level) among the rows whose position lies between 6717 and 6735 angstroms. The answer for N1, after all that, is 6734.0 angstroms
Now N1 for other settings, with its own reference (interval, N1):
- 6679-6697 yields 6680.0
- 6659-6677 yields 6668.0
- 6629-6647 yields 6638.0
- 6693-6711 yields 6698.0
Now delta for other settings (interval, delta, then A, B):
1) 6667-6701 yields 0.80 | 12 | 15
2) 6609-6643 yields 2.00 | 14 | 7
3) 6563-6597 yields 0.92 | 11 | 12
